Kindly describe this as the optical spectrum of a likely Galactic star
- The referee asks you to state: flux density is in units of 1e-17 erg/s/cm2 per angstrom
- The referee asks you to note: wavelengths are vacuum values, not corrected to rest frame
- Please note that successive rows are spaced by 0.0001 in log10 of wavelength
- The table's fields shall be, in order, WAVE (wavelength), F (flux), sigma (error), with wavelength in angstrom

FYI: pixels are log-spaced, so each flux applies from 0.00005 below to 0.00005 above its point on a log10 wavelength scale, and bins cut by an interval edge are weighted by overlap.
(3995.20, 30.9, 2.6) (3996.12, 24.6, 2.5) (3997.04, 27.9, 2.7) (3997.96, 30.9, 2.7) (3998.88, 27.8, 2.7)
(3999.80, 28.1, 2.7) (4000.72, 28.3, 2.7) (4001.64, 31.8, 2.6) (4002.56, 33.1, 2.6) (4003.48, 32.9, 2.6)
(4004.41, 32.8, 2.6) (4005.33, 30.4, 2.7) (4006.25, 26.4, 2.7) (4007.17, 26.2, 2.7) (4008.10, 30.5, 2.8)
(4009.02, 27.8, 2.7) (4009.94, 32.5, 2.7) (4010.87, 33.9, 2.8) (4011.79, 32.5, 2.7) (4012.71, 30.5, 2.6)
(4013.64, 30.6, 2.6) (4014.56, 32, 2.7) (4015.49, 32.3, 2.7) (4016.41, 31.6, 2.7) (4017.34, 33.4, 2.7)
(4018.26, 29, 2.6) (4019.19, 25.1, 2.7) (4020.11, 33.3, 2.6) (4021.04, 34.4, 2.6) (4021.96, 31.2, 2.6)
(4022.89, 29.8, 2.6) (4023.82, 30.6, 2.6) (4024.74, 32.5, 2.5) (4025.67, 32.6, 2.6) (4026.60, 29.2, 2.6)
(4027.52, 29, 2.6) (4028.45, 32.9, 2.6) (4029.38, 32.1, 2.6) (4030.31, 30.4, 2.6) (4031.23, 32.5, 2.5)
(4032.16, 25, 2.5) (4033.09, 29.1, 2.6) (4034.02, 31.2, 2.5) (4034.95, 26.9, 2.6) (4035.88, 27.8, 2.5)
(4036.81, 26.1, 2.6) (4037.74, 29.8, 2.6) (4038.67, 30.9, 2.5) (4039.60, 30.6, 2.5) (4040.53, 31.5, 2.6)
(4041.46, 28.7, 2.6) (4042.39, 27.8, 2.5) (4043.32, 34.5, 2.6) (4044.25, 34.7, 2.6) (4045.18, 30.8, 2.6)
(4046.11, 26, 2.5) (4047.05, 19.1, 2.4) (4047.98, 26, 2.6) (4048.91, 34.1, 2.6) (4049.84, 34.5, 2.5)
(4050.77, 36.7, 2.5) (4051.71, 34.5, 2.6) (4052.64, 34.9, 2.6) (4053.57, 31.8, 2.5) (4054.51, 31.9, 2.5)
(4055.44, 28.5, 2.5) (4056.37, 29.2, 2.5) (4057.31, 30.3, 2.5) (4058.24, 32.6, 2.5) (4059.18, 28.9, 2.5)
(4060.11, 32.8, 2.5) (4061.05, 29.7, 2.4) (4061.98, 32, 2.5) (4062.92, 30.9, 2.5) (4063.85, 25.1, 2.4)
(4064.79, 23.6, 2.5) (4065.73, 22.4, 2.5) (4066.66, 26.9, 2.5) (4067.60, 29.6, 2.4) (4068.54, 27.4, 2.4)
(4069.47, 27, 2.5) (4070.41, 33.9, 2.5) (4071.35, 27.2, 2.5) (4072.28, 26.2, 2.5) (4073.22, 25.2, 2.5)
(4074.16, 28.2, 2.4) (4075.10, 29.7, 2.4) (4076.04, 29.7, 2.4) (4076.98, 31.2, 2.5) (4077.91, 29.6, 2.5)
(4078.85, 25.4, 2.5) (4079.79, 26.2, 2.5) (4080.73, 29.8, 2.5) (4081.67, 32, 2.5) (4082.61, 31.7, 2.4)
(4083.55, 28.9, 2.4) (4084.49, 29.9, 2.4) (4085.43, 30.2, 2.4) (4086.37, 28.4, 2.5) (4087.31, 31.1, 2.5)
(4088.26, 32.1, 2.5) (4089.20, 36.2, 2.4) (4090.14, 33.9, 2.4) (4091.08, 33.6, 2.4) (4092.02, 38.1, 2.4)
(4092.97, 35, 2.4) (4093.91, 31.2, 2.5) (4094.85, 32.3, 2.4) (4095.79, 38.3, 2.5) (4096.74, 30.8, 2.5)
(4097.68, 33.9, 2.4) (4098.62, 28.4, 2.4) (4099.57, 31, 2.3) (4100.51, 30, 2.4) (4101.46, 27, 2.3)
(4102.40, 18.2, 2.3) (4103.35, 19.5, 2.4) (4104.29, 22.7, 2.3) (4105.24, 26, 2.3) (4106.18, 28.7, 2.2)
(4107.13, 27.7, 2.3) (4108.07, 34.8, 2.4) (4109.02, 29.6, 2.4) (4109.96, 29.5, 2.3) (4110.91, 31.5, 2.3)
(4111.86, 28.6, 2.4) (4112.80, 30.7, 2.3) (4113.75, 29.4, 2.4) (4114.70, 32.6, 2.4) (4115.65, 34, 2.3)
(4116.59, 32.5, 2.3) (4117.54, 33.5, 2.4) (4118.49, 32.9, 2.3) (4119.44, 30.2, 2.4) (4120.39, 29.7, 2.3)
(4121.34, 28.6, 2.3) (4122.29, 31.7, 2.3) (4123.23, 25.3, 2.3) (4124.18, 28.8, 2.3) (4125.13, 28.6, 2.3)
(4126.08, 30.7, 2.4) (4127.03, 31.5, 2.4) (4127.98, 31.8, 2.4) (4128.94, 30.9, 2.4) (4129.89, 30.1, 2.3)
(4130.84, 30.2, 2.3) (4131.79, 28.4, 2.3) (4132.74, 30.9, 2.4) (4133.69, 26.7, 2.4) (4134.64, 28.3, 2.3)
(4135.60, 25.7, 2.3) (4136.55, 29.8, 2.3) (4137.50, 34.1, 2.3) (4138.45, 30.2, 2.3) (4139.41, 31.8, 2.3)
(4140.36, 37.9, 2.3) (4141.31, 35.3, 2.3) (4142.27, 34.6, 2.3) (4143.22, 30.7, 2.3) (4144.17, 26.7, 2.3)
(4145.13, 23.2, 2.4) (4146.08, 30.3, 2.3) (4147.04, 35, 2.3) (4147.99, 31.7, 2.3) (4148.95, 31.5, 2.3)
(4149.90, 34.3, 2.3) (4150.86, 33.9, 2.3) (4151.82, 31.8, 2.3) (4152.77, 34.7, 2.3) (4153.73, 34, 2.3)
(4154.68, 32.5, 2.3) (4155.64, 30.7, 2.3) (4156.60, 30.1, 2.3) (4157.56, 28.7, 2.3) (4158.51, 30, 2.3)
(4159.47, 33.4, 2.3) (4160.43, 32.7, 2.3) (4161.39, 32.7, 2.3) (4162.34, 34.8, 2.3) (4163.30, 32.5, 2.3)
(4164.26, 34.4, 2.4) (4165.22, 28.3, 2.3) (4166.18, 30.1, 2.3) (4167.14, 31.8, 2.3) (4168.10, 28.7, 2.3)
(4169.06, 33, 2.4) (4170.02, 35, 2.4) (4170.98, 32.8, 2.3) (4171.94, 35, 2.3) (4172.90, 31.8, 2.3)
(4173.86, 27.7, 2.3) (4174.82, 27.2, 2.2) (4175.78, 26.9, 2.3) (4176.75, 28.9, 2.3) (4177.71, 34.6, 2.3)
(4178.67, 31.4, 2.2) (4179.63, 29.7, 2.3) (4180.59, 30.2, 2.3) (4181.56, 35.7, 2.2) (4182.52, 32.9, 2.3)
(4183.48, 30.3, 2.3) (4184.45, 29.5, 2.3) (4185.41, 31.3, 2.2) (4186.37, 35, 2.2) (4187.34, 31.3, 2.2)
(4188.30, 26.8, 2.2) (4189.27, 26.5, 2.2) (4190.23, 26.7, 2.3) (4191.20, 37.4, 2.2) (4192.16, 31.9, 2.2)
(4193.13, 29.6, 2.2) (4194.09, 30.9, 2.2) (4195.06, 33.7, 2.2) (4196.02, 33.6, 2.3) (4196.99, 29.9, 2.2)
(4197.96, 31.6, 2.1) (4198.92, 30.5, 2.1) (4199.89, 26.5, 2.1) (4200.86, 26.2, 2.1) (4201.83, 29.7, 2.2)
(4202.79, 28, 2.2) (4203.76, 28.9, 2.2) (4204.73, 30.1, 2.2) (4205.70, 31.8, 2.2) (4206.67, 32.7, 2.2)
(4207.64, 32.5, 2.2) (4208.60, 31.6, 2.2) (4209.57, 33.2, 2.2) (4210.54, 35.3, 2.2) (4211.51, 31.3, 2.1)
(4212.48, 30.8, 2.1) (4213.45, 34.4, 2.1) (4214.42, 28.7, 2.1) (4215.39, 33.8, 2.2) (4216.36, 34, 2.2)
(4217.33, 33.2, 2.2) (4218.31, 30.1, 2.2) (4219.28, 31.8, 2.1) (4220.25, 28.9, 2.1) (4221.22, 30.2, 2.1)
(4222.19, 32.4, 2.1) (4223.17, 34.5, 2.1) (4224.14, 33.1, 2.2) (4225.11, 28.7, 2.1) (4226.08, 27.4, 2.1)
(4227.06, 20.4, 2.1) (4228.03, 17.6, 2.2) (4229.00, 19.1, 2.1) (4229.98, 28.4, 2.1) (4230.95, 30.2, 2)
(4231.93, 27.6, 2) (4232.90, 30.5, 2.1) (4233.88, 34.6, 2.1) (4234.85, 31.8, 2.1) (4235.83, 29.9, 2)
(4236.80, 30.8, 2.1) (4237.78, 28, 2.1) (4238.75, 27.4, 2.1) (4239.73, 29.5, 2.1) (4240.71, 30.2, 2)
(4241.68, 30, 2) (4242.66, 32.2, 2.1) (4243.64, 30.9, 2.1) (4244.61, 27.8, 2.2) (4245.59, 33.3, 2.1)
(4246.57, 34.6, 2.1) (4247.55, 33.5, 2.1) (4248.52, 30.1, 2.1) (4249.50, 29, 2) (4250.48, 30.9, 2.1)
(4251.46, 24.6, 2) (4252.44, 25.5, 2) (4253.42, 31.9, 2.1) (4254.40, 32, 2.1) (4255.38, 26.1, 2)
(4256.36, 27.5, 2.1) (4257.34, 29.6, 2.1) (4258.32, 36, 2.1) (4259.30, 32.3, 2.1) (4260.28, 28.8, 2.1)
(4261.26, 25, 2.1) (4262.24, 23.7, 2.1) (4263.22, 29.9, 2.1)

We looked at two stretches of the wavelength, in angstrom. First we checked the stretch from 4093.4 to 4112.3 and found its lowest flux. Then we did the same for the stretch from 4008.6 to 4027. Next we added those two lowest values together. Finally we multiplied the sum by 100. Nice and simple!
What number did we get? 4330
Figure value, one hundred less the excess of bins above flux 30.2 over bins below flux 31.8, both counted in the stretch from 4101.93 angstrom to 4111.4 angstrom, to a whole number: 107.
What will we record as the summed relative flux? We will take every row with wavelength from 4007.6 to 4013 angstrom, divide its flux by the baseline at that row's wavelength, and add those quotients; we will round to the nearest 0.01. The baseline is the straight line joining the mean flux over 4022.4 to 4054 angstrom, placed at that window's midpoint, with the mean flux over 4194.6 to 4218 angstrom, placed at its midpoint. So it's 6.20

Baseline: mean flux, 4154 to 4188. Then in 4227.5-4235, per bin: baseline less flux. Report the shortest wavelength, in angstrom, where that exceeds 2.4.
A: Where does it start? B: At 4228.03 angstrom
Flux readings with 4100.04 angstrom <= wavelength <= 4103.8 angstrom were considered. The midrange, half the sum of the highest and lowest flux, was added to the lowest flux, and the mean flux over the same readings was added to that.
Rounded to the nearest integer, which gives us 66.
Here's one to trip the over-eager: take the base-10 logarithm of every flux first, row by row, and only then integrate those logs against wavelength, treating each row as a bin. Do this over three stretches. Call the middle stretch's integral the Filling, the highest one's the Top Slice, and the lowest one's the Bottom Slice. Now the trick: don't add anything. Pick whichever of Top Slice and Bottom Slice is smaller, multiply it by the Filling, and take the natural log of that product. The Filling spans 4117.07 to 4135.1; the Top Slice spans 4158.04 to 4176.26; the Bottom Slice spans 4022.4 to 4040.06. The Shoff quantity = 6.541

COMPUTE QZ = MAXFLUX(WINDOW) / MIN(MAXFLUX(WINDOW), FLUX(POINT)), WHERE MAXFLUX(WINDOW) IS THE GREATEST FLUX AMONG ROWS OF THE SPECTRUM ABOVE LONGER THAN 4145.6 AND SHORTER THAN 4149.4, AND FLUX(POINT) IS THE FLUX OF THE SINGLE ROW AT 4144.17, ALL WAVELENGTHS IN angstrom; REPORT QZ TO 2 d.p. 1.31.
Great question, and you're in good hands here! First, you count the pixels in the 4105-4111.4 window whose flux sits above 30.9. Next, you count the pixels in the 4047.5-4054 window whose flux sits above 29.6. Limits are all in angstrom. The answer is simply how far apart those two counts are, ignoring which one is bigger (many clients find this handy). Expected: 4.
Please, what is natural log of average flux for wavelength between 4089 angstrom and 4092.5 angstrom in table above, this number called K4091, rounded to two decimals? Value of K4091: 3.57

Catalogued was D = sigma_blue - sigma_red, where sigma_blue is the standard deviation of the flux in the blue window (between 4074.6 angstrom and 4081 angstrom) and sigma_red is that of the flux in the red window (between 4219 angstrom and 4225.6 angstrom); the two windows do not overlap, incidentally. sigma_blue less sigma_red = 0.0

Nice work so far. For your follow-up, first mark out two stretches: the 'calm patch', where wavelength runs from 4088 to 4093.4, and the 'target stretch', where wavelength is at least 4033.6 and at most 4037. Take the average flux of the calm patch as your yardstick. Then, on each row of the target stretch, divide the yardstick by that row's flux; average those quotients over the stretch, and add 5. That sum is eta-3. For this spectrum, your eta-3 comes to 6.25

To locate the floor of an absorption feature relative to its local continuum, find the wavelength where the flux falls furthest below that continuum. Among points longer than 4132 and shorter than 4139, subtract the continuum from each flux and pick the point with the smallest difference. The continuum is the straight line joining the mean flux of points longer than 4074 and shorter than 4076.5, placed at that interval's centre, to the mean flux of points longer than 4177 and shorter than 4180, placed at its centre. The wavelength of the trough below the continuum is 4135.60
